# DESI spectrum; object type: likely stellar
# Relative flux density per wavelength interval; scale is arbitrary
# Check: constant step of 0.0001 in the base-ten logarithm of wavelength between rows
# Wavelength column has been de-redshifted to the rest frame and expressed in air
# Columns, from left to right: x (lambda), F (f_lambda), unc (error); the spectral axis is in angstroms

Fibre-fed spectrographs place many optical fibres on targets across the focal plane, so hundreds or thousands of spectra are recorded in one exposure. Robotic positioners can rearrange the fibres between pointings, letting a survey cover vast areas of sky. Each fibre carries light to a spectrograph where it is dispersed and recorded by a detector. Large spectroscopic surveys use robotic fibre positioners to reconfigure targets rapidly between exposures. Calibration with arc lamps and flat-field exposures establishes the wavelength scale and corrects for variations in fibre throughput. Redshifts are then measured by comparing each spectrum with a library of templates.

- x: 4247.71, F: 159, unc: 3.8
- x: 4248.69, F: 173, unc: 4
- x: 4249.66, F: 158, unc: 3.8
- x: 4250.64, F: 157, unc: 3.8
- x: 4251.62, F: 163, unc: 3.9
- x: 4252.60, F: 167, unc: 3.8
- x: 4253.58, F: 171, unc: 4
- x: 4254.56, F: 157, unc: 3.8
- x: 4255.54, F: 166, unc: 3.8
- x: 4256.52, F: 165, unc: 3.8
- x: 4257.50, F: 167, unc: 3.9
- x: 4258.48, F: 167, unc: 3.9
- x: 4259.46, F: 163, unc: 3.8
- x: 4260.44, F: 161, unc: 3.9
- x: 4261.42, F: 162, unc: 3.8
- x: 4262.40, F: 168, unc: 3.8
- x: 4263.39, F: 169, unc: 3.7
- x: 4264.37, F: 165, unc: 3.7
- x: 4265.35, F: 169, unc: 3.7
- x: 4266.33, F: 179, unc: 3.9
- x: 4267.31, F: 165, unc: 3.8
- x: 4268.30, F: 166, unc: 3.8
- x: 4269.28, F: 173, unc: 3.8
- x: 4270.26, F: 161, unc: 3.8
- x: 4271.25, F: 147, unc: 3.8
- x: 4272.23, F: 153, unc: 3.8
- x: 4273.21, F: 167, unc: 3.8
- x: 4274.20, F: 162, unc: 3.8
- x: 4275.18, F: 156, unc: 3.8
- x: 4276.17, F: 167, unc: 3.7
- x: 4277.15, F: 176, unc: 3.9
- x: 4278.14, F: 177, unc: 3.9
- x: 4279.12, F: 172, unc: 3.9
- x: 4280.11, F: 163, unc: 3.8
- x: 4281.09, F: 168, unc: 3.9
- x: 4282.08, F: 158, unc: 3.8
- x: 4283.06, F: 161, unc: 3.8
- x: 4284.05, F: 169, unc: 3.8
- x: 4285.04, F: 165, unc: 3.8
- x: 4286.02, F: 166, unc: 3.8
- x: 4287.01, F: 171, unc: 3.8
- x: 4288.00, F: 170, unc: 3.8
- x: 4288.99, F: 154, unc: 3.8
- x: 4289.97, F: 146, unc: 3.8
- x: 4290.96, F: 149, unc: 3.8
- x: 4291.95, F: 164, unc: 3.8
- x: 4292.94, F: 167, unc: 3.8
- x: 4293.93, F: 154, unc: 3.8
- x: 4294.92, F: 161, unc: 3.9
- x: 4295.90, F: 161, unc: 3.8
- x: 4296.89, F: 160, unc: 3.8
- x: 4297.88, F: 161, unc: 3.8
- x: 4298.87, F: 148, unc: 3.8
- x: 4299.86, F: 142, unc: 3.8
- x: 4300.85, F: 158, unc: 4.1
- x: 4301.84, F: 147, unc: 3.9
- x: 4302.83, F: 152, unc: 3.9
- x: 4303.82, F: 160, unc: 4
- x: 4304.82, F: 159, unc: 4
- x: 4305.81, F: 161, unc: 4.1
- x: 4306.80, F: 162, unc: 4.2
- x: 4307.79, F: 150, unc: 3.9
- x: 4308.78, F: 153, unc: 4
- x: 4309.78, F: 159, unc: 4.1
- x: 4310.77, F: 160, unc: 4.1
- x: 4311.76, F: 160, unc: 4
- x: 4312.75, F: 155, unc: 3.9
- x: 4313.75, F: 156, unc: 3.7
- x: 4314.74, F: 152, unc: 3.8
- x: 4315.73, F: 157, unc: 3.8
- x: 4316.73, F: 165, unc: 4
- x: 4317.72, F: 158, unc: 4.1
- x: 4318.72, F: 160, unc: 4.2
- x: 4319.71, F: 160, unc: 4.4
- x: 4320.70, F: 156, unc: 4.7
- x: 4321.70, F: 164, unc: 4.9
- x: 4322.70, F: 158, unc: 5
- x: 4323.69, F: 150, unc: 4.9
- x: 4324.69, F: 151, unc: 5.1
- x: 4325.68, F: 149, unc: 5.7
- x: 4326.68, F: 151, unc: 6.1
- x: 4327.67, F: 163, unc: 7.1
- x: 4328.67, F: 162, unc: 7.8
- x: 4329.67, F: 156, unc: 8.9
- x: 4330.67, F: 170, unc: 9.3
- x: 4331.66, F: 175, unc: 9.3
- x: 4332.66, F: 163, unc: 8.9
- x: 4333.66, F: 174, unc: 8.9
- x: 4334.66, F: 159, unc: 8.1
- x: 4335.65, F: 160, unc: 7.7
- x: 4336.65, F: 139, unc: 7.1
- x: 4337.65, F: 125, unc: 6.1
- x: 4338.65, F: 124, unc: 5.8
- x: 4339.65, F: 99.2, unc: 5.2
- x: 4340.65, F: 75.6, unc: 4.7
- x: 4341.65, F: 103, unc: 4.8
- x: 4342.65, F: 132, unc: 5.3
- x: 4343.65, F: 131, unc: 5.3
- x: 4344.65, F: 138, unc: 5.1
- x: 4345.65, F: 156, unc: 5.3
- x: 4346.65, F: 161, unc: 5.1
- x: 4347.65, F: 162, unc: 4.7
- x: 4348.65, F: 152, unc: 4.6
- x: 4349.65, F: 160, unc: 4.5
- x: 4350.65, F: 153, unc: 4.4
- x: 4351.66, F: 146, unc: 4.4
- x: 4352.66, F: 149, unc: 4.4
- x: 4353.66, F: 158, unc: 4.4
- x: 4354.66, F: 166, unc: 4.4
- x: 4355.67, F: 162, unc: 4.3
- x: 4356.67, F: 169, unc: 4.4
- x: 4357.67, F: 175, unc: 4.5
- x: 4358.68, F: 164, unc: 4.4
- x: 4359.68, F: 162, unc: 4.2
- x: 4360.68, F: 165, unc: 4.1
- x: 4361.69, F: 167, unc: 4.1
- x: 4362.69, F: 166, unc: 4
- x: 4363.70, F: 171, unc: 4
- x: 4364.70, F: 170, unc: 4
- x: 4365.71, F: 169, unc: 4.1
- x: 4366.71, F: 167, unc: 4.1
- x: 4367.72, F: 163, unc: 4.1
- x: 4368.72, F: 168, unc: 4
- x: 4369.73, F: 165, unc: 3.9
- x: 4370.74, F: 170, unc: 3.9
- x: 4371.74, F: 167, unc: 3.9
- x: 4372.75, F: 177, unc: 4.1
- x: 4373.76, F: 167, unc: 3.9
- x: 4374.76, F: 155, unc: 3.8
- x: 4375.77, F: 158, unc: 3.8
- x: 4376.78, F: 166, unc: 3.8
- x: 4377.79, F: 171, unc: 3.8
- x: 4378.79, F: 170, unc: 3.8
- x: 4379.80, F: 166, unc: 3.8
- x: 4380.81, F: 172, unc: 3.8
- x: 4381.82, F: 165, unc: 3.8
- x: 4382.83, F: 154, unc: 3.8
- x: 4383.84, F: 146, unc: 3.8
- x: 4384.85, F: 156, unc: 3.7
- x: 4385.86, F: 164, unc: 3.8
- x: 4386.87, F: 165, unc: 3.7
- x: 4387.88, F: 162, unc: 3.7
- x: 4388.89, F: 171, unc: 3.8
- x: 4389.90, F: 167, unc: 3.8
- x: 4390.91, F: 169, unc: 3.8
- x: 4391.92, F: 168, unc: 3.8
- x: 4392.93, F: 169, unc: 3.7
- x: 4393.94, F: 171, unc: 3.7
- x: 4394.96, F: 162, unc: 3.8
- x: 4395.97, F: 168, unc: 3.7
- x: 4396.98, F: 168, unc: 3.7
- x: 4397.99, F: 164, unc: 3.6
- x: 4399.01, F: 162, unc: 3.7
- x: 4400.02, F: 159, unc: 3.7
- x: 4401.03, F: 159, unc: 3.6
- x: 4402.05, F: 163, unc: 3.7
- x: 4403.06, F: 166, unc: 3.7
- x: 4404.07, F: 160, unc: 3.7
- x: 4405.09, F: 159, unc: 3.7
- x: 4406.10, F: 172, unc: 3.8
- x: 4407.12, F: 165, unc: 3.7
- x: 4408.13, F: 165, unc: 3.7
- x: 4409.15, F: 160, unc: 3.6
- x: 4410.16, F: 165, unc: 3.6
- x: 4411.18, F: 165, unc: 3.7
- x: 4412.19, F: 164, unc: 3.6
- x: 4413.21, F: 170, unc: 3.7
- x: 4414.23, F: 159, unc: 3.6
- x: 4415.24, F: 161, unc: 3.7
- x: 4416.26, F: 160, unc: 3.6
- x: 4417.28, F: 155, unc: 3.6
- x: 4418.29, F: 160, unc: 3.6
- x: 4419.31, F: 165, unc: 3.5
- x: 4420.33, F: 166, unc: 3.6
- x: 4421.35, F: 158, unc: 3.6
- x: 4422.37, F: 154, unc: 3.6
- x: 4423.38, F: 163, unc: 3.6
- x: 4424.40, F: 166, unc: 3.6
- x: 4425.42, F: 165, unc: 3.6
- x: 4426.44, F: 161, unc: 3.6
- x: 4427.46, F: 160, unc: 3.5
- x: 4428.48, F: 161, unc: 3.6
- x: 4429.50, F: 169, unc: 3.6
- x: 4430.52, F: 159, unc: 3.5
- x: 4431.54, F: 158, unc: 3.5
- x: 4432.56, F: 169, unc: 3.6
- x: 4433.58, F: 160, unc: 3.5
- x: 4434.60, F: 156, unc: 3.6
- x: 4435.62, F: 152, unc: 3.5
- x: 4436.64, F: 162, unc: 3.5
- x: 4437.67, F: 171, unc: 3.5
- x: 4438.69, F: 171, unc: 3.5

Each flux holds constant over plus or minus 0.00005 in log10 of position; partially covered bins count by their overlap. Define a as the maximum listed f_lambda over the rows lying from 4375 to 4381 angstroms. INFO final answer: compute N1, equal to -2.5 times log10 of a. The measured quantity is -5.59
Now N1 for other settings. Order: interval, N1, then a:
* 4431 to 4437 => -5.57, 169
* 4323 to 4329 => -5.53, 163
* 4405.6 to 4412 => -5.59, 172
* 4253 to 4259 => -5.58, 171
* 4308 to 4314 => -5.51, 160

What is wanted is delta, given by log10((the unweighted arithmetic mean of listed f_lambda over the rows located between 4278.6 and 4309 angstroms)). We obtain 2.20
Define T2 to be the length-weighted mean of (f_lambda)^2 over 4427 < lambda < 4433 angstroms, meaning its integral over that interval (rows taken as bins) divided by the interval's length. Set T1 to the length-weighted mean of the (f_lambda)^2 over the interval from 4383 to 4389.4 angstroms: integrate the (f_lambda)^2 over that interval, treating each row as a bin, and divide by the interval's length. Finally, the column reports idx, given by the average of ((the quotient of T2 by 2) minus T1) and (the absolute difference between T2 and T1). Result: -5917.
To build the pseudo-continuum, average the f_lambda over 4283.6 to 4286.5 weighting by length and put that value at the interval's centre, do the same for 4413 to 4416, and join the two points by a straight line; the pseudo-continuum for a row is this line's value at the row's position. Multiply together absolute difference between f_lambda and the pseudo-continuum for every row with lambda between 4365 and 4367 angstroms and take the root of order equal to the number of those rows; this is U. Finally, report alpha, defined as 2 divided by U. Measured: 0.520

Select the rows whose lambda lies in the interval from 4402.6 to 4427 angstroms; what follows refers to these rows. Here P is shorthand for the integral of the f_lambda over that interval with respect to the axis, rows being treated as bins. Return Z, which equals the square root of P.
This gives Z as 63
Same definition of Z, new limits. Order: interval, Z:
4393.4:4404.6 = 43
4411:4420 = 38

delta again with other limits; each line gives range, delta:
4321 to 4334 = 2.21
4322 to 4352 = 2.17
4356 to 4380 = 2.22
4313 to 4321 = 2.20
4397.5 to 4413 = 2.21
